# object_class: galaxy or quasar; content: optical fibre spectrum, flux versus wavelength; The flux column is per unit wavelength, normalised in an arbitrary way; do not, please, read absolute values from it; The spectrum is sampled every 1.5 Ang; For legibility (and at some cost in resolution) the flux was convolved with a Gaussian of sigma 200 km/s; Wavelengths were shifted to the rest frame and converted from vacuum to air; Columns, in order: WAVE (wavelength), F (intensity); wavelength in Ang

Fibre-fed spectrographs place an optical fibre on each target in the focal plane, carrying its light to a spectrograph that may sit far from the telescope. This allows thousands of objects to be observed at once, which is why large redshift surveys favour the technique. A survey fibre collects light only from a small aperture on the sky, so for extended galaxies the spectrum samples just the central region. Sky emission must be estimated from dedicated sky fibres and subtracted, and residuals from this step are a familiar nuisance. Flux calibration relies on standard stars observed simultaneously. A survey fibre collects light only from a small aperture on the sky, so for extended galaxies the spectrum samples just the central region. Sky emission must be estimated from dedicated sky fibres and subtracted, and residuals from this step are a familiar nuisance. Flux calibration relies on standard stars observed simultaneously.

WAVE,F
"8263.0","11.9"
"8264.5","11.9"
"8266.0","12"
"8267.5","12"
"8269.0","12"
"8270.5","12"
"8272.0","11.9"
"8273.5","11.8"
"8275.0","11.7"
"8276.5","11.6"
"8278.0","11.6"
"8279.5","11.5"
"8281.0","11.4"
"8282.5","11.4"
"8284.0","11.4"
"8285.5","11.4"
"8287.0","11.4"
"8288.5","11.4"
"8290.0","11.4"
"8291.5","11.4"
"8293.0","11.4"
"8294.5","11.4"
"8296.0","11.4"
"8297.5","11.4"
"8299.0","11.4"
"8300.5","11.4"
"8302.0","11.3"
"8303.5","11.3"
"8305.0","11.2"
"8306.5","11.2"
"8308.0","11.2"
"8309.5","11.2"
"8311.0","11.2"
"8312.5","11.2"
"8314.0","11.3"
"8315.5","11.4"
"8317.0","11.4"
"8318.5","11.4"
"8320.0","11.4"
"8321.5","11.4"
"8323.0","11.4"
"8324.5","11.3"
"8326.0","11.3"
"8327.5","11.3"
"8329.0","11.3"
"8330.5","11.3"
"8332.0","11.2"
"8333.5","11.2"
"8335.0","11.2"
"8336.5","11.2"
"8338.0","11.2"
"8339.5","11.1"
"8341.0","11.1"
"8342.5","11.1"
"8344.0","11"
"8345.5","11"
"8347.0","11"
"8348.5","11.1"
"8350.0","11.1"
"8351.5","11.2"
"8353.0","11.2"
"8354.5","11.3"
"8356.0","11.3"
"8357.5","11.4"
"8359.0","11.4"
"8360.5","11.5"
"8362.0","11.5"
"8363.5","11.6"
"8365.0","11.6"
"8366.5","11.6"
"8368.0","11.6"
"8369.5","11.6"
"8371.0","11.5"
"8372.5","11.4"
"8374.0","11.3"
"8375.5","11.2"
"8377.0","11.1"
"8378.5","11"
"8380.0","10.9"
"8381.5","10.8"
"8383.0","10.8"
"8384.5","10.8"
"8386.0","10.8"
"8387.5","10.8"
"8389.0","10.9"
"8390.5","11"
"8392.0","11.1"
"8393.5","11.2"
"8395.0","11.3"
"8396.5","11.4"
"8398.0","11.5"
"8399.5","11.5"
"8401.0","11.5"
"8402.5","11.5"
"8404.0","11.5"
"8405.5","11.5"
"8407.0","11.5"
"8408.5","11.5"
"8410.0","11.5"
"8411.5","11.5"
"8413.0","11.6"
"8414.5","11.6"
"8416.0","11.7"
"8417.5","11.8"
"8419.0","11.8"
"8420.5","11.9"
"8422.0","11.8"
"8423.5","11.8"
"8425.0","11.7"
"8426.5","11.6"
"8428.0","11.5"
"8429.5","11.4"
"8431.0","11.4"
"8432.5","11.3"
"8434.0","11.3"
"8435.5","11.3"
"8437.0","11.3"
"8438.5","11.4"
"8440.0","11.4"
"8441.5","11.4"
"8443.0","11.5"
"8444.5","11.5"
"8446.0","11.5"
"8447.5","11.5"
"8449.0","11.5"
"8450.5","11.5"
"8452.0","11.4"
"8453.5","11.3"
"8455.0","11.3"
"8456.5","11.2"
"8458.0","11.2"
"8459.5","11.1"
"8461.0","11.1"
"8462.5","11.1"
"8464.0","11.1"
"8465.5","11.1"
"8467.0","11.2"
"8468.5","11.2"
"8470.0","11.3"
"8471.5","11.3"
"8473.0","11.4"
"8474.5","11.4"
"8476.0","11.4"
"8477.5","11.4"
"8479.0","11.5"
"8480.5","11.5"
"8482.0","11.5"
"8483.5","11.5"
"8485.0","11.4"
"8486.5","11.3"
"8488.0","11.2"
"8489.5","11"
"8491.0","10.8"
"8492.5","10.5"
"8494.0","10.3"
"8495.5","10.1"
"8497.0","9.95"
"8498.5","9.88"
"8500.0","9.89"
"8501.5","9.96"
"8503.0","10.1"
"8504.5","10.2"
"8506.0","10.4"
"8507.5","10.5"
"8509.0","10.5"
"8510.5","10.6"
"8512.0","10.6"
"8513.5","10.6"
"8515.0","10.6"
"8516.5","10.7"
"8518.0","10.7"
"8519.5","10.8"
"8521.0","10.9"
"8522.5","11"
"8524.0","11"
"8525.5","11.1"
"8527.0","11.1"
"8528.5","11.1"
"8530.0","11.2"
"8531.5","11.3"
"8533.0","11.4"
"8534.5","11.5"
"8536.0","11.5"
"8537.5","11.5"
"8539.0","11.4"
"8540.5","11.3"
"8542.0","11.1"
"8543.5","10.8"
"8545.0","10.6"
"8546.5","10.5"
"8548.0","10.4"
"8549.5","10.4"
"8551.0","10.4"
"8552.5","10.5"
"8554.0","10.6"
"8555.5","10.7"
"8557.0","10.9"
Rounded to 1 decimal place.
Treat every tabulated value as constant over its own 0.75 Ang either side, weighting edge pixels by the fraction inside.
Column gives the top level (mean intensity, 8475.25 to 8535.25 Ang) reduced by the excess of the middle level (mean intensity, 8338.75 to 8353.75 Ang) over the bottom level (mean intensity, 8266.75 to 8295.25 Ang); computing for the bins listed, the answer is 11.3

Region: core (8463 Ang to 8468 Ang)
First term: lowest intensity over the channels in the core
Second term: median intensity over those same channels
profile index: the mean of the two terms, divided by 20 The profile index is 0.555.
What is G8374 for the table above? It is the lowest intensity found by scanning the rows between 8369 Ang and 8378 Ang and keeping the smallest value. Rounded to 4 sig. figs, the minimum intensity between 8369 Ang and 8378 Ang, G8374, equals 11.10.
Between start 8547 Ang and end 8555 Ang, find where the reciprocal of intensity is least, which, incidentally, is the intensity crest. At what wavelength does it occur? 8554.0 Ang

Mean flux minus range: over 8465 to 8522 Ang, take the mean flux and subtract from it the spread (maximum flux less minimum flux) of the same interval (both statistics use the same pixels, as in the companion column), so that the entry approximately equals 9.20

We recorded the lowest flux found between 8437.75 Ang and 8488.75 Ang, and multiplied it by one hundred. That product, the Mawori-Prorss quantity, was 1110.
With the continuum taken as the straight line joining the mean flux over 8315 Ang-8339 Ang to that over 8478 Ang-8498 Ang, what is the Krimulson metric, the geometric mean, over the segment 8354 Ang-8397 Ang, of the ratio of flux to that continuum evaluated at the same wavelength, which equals 1.00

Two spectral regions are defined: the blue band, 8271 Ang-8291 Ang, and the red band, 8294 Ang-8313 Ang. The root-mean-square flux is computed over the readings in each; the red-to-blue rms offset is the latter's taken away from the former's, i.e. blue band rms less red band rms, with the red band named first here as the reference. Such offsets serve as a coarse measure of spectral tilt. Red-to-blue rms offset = 0.2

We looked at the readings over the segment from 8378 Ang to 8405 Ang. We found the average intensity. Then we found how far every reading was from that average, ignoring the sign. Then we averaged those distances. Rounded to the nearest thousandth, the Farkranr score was 0.264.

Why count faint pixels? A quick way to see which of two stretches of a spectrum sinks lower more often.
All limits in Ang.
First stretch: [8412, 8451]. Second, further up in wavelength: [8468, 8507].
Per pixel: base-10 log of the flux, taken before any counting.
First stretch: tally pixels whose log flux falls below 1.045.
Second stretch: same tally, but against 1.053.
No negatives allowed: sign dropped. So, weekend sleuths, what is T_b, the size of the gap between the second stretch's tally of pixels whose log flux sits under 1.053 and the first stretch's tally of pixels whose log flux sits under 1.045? 14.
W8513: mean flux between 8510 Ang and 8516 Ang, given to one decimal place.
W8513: 10.6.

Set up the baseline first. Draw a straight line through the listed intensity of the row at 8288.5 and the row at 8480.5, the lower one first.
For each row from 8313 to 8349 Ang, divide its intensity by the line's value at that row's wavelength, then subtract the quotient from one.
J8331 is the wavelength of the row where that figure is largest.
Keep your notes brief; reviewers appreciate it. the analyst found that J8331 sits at 8347.0 Ang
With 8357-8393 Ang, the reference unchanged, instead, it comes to 8387.5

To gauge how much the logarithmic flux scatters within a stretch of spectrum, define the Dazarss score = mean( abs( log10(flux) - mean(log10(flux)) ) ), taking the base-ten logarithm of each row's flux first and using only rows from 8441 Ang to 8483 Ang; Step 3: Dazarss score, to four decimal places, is 0.0051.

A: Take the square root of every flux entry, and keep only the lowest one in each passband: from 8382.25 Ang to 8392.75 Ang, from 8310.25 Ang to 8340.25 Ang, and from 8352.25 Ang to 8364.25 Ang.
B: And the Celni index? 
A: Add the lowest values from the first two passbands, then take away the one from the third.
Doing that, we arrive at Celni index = 3.27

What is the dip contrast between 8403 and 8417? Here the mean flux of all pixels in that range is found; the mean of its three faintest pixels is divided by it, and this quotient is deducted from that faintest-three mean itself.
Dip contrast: 10.5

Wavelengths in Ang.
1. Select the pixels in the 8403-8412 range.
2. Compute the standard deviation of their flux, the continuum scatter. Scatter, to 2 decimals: 0.00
